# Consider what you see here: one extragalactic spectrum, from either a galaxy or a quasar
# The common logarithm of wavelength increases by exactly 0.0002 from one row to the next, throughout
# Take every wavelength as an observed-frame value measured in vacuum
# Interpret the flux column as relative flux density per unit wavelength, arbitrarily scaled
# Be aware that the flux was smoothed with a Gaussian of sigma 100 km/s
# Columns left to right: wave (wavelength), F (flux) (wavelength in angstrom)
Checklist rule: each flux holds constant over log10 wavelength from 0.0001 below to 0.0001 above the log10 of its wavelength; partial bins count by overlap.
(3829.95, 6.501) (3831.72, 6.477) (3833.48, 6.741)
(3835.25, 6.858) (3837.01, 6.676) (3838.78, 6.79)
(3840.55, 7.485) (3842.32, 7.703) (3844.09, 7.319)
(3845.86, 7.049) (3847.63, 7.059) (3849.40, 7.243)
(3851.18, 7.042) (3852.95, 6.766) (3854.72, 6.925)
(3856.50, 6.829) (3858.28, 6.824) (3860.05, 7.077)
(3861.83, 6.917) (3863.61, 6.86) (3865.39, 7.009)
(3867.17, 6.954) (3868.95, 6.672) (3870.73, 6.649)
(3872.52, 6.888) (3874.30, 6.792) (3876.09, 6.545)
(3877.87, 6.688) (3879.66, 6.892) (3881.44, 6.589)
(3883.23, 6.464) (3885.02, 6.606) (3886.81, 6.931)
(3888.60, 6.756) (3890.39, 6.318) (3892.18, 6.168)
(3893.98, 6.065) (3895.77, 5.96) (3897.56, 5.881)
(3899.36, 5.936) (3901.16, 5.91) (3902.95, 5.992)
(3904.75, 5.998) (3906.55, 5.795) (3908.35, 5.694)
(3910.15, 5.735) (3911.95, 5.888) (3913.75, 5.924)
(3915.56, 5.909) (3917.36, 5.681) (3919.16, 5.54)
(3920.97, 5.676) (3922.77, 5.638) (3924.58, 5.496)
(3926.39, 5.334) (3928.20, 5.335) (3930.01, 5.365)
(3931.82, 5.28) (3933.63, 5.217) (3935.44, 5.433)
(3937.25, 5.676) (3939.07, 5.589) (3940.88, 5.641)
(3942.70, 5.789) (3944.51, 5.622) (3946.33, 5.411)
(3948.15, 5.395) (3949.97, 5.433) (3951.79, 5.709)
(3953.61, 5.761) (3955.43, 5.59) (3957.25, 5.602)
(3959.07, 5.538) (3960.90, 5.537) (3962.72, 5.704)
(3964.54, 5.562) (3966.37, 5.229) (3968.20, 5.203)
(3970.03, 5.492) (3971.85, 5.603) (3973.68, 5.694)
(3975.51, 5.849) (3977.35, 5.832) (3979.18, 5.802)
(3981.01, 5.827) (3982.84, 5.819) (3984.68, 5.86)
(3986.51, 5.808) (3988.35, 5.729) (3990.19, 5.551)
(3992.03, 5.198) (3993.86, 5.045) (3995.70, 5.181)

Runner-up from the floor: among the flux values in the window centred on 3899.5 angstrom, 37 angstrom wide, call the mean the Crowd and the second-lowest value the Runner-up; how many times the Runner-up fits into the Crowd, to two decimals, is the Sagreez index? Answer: 1.07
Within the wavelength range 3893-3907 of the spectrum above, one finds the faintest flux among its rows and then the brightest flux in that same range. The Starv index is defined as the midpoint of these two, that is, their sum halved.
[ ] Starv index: 5.93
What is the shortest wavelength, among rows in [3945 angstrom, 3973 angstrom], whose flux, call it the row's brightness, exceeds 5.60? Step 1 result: 3951.79 angstrom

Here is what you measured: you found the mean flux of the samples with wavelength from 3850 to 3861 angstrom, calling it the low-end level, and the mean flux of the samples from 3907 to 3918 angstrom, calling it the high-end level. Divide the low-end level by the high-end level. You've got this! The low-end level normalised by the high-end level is 1.19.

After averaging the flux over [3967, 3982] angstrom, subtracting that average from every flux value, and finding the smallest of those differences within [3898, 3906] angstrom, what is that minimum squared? 0.1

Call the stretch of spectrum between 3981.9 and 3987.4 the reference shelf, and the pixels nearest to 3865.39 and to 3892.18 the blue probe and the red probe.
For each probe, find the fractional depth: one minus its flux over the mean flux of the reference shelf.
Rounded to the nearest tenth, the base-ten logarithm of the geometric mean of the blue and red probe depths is -1.0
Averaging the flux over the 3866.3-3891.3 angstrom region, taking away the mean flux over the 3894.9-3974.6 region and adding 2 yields 3.1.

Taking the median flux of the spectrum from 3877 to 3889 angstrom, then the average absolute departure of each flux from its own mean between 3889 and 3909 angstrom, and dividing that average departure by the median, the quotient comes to 0.018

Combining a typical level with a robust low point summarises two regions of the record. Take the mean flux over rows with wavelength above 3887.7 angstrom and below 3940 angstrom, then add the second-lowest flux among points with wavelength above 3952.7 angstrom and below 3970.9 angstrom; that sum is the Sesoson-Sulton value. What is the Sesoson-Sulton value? 11.0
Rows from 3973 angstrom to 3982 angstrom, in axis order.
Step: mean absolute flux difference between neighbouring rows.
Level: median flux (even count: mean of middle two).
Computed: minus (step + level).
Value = -5.88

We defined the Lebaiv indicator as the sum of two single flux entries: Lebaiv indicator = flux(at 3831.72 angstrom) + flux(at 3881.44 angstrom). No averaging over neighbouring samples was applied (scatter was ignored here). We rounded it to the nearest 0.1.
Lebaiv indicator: 13.1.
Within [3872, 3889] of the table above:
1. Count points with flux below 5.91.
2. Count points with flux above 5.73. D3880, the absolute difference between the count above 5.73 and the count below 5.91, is 10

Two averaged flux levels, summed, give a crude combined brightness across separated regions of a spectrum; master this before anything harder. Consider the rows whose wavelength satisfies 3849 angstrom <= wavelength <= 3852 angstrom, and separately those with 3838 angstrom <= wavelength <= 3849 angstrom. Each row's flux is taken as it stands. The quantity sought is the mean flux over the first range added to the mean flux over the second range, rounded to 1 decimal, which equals 14.4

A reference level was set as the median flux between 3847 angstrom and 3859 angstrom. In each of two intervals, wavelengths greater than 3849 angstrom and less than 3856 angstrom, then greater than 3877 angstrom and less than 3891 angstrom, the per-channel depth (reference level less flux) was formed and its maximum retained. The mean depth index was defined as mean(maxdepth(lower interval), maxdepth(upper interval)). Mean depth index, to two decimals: 0.38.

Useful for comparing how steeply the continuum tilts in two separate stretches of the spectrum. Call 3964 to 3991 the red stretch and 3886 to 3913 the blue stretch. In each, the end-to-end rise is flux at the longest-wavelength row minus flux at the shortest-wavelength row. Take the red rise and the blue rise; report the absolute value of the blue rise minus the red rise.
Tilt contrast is 1.0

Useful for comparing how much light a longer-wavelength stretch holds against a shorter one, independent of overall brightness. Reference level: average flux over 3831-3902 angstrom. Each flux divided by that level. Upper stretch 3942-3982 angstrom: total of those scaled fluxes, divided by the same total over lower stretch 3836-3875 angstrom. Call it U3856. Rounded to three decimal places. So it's 0.802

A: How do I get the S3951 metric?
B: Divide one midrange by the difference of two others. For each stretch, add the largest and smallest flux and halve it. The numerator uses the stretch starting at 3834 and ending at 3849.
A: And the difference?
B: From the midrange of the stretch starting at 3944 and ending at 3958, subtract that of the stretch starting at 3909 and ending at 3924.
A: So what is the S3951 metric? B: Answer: -47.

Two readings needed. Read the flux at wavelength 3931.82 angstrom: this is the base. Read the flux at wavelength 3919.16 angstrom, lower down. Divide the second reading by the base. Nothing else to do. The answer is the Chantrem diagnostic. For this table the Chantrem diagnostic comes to 1.05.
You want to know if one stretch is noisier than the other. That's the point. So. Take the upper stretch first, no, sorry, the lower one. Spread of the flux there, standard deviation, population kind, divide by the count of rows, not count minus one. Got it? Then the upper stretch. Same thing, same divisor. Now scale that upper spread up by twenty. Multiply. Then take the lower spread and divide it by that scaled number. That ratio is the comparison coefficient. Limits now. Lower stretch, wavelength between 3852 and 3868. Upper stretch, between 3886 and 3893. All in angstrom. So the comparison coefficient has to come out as 0.015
